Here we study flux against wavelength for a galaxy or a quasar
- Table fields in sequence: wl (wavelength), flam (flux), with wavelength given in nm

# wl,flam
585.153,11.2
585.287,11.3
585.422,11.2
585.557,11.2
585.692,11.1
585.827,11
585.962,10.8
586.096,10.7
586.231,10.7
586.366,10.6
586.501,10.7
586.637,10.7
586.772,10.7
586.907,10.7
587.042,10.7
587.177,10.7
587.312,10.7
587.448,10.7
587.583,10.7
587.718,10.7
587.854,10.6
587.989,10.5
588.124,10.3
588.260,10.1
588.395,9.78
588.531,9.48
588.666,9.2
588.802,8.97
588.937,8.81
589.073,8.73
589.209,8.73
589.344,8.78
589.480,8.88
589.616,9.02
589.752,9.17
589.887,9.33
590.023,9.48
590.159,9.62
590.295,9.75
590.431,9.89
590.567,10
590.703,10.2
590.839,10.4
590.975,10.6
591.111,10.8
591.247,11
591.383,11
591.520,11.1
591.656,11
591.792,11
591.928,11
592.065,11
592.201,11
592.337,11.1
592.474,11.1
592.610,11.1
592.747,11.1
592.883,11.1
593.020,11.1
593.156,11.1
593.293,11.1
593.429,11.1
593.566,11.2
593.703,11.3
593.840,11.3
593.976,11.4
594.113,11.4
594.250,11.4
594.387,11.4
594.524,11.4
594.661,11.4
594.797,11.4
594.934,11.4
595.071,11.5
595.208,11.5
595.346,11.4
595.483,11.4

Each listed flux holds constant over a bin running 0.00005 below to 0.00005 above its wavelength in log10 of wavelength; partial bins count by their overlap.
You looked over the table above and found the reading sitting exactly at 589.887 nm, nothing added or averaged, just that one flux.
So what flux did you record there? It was 9.33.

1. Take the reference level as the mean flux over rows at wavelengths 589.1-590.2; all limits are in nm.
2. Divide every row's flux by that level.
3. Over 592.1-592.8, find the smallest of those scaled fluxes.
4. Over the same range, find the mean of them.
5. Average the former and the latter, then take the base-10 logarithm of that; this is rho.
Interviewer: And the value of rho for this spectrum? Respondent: 0.08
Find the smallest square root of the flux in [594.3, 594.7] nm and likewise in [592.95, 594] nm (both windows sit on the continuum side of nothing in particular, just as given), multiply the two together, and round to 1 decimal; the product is 11.2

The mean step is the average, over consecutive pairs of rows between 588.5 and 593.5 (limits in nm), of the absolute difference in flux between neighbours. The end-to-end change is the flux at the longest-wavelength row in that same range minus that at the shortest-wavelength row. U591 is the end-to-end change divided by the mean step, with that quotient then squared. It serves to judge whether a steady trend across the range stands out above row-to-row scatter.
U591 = 309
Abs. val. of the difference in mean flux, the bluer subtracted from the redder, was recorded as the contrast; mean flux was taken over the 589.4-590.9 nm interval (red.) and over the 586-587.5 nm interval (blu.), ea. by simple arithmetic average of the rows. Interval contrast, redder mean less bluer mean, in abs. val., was 1.1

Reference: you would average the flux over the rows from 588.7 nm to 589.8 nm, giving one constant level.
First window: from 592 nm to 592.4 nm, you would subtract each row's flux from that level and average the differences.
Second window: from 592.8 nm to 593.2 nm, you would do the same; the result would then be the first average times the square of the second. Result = -11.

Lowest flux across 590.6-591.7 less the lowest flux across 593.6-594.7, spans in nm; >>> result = -1.1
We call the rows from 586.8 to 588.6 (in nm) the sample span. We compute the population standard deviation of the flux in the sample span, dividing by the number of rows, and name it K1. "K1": 0.4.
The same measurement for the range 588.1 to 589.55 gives 0.6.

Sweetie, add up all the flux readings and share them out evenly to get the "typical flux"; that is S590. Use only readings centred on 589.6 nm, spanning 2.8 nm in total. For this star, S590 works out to 9.5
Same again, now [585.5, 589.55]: 10.2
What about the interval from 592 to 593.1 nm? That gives 11.1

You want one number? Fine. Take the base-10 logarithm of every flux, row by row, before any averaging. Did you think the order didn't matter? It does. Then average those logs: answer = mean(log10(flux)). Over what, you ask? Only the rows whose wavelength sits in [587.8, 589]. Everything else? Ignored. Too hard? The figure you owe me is 0.99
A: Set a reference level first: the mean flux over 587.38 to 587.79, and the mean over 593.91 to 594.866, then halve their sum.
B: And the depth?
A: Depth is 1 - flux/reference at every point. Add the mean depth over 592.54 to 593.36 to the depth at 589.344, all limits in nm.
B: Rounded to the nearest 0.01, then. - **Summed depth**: 0.20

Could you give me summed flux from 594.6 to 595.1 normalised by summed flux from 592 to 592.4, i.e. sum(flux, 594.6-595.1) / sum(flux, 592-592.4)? 1.4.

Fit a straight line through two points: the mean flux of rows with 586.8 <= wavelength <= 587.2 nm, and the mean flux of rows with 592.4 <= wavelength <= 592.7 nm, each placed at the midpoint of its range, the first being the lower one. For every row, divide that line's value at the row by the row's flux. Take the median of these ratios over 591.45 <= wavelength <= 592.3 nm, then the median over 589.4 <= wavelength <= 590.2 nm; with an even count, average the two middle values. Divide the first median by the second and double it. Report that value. 1.70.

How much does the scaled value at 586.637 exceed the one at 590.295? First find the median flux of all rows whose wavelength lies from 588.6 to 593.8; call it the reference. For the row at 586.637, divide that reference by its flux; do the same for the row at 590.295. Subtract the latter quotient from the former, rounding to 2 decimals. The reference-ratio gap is -0.10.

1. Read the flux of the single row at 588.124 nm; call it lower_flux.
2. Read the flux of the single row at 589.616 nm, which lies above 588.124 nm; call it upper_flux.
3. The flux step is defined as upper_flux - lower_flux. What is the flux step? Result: -1.3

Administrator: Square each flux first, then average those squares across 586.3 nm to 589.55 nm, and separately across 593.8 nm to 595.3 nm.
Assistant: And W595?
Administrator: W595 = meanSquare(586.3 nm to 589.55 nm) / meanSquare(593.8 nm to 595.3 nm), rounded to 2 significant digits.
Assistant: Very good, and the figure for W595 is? 0.78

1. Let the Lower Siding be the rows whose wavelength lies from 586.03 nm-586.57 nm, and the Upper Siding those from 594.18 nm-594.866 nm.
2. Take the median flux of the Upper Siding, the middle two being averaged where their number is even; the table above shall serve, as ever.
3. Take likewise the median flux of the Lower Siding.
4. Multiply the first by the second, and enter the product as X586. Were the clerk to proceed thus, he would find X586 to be 122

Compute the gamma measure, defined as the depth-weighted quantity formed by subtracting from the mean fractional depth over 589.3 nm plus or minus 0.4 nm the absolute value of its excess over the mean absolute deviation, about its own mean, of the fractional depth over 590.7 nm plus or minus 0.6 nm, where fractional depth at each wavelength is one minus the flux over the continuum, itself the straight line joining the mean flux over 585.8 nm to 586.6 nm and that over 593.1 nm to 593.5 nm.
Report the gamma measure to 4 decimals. 0.0351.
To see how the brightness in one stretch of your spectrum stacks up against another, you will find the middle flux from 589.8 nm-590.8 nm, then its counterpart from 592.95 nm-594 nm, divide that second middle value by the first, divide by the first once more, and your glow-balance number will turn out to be 0.117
